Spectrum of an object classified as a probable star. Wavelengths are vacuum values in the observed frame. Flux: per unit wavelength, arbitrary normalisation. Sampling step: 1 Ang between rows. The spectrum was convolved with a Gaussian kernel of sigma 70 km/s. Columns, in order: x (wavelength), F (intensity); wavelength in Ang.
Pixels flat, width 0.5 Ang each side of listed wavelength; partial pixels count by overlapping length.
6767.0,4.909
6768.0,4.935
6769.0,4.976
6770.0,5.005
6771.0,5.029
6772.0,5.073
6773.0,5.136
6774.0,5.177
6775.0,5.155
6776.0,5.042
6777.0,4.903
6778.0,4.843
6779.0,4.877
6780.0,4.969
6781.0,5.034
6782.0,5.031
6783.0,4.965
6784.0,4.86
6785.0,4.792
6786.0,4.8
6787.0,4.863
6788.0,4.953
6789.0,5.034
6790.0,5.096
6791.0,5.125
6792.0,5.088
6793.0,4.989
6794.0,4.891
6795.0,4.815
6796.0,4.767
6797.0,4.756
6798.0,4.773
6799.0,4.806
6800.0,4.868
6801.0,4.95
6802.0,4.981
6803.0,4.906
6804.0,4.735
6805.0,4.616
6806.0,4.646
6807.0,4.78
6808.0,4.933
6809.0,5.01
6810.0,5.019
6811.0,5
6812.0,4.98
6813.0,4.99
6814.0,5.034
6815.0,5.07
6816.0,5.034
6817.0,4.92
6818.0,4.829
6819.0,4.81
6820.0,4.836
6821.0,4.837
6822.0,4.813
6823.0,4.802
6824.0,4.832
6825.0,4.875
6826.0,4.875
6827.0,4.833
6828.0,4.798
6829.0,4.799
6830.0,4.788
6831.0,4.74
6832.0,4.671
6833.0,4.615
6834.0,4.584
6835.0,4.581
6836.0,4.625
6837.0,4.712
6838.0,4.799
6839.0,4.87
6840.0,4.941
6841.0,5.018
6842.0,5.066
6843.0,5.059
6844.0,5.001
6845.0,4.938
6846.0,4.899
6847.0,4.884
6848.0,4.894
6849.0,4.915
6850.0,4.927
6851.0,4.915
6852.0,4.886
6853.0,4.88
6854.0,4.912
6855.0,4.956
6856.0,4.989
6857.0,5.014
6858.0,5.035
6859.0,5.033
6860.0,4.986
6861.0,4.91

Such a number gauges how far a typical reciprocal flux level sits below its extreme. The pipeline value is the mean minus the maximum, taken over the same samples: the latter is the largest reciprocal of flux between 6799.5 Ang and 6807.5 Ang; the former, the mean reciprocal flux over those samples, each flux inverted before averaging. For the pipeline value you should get -0.009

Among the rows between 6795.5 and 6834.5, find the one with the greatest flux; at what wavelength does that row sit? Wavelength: 6815.0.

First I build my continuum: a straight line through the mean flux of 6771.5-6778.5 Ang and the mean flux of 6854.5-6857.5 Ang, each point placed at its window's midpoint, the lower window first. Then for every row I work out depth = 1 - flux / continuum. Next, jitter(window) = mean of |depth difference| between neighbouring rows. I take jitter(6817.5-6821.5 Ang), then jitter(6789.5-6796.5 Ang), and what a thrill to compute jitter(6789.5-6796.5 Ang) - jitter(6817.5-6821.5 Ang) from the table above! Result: 0.010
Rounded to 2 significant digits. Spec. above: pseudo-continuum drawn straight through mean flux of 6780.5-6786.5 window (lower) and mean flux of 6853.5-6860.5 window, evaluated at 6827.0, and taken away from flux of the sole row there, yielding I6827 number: -0.13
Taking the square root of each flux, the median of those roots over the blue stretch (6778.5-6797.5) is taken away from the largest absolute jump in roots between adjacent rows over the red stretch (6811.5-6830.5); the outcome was -2.20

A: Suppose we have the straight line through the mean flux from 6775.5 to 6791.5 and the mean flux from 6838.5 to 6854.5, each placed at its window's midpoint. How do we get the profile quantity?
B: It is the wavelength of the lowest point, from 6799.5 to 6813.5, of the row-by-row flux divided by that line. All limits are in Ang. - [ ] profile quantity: 6805.0 Ang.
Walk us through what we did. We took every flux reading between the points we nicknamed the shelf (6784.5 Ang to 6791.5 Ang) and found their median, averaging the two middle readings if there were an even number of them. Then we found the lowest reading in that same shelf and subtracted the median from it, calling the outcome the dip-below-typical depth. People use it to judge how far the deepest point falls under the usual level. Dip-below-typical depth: -0.16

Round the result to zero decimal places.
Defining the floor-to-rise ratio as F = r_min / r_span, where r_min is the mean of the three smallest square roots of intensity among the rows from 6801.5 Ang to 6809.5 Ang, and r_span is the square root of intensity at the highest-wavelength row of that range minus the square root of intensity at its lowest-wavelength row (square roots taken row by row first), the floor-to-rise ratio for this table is 333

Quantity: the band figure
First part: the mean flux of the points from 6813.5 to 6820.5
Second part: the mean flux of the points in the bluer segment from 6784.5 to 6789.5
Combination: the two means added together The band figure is 9.82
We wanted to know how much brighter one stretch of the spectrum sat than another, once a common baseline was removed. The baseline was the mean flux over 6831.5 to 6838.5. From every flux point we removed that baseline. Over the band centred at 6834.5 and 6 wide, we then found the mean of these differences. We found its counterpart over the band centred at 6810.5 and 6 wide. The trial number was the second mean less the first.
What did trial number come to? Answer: 0.36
